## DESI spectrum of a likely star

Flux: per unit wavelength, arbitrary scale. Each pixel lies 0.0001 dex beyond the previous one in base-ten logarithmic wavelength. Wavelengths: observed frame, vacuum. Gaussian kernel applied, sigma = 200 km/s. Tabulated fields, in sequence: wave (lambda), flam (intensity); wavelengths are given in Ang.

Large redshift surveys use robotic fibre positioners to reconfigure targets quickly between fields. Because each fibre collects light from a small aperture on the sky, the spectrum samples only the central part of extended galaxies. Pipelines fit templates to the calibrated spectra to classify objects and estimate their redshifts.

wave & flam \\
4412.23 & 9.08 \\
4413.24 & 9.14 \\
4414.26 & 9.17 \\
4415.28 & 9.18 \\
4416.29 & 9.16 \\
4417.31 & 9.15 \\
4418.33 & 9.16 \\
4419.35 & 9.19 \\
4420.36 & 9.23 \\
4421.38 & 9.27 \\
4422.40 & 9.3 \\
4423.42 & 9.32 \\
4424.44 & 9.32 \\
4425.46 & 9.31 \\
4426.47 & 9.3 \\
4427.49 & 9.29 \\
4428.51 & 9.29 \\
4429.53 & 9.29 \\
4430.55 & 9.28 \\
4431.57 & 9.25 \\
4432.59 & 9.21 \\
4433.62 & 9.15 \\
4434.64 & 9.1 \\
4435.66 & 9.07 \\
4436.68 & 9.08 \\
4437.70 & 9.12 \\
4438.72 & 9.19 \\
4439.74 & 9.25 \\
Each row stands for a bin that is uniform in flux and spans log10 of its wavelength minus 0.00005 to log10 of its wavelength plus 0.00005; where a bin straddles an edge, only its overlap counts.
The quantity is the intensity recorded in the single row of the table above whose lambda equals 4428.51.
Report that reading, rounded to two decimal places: 9.29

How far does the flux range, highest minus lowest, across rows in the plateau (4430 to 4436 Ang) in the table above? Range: 0.21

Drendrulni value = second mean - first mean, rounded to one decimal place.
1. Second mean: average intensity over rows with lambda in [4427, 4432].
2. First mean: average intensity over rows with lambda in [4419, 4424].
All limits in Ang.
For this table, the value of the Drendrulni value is 0.0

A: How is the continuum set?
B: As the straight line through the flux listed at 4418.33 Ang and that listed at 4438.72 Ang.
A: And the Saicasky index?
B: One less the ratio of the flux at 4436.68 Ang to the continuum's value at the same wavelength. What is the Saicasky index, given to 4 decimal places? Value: 0.0116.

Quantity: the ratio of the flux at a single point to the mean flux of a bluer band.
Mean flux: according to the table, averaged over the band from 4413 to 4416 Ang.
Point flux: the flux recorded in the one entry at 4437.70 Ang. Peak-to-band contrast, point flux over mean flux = 1.00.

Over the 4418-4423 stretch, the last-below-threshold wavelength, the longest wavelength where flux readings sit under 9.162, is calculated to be 4418.33 Ang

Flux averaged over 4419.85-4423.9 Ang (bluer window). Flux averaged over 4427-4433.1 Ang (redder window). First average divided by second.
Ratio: 1.00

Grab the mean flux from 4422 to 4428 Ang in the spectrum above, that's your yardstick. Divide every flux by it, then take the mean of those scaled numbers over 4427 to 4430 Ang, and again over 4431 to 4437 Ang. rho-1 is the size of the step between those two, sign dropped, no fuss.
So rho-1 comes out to 0.016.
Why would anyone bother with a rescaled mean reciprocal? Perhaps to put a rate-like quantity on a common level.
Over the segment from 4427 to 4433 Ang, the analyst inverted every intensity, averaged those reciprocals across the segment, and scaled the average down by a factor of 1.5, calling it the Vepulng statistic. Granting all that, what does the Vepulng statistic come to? 0.0719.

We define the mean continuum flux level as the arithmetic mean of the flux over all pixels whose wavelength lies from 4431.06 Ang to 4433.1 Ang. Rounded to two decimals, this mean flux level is 9.23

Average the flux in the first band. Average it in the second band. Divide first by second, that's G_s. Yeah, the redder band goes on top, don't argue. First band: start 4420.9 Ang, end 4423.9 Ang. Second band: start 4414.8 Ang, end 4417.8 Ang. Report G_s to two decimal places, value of 1.01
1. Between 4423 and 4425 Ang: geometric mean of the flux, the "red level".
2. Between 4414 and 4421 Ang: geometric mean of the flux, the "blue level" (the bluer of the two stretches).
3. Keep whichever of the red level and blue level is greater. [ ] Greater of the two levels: 9.32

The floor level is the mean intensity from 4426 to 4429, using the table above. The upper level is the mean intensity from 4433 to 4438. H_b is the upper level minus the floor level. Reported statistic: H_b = -0.19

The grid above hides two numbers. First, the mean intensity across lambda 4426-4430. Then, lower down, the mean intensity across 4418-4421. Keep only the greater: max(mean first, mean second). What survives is 9.29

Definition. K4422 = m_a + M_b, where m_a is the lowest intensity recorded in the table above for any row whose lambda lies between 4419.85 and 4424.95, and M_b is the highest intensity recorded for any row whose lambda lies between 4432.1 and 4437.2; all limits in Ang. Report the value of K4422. 18.4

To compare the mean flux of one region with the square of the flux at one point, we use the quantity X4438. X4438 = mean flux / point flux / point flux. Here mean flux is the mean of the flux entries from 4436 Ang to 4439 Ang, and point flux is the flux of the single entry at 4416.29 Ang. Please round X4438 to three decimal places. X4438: 0.109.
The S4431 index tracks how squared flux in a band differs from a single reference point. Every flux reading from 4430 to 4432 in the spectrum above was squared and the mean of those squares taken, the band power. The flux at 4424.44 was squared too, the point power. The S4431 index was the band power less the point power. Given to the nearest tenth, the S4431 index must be -1.0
